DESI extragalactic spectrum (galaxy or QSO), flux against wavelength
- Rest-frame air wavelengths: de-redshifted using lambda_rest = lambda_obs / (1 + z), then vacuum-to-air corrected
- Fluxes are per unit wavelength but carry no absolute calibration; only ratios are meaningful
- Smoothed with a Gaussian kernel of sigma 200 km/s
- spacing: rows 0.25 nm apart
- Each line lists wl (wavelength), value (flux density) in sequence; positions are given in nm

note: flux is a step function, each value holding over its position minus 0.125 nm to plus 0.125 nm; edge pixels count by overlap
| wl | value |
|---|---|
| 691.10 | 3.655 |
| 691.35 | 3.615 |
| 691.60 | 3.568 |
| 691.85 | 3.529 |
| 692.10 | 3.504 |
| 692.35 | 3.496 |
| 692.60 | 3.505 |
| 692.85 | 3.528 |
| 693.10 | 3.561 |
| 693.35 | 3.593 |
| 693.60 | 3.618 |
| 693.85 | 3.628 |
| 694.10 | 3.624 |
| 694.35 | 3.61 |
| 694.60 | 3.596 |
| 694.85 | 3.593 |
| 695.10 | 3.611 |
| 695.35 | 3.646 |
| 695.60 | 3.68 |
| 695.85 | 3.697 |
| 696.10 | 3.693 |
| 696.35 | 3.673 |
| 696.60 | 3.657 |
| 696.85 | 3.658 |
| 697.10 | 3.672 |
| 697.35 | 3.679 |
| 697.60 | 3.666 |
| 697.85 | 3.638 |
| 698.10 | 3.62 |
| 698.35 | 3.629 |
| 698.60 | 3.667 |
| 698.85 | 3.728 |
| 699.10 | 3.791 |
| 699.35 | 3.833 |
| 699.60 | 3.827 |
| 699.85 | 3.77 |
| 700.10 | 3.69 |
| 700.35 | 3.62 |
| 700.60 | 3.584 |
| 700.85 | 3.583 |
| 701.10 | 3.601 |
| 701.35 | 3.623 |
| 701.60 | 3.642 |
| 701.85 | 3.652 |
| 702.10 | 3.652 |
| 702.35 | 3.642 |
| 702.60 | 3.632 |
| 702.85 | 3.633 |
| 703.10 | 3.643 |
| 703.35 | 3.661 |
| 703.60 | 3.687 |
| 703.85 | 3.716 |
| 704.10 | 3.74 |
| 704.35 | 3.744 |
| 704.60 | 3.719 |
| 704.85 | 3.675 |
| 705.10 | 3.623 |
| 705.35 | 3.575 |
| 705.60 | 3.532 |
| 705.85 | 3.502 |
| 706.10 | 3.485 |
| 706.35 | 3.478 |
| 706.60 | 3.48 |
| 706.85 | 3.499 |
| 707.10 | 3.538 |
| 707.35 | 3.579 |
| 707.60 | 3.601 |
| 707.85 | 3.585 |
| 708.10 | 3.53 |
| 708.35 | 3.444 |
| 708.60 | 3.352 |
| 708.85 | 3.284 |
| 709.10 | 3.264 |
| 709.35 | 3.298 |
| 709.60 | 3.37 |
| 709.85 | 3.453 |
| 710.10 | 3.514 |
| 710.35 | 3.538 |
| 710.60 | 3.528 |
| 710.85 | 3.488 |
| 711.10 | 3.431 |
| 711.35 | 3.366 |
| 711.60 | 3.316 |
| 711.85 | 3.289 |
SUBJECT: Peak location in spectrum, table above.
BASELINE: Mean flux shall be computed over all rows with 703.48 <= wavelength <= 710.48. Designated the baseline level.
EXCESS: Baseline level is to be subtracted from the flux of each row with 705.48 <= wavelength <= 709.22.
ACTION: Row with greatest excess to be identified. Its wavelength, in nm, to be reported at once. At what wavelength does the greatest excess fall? 707.60 nm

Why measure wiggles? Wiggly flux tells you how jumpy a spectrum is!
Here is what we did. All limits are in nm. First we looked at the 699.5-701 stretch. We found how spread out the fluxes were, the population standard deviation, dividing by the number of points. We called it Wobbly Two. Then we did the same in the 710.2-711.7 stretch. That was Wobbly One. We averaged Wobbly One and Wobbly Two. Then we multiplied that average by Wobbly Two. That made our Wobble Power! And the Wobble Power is 0.008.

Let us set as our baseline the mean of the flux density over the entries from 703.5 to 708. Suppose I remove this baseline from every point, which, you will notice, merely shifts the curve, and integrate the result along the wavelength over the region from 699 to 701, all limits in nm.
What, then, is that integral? 0.23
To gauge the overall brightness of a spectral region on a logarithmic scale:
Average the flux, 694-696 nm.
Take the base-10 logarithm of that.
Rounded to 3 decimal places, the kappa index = 0.560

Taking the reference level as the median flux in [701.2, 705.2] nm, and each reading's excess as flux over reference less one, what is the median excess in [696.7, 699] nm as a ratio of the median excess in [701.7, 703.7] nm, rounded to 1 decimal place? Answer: -3.1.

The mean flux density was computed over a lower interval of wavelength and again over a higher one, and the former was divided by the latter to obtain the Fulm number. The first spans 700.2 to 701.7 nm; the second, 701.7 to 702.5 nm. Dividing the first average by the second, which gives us 0.99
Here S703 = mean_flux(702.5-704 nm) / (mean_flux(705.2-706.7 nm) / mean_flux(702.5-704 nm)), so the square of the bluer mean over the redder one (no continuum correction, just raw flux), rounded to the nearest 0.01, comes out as 3.82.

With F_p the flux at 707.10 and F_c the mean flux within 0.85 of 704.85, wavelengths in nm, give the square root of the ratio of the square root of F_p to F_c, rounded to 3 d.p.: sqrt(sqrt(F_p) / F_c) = 0.717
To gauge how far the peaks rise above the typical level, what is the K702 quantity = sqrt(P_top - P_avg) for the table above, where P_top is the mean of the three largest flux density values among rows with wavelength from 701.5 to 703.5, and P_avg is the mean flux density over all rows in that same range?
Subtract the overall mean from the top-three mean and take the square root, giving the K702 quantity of 0.10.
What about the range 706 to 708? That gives 0.24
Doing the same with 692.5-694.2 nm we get 0.21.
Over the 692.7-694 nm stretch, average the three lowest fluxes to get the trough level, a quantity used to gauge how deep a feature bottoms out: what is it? 3.56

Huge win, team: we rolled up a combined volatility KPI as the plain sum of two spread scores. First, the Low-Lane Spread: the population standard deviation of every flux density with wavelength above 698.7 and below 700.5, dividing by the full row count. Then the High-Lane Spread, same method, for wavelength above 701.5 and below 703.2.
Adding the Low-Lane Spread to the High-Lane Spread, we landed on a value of 0.08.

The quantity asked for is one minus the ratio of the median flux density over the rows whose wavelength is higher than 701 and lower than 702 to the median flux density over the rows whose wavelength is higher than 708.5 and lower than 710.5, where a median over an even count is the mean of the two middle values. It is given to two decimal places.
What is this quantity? -0.08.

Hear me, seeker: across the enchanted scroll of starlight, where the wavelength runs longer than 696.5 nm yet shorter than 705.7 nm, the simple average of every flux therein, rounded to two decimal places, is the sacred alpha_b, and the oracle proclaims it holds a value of 3.67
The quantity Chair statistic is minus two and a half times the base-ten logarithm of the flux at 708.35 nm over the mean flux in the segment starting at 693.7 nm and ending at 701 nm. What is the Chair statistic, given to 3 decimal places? 0.068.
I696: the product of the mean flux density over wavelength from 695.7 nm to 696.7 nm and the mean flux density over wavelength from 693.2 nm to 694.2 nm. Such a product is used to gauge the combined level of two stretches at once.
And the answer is 13.3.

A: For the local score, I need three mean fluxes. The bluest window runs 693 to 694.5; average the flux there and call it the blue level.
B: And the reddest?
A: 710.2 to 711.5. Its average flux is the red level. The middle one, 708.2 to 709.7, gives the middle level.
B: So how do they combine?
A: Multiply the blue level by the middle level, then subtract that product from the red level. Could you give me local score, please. -8.6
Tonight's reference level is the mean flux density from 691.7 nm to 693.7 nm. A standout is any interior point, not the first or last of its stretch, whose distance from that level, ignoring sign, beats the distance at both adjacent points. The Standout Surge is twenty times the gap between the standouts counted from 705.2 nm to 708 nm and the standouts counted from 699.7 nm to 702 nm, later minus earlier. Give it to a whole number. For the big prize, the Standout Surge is 40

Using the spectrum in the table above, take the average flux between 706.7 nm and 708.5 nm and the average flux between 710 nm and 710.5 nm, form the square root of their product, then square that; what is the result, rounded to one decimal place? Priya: 12.5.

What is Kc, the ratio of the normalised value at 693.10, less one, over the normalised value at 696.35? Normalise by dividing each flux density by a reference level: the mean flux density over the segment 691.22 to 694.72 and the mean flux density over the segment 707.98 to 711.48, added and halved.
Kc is 0.018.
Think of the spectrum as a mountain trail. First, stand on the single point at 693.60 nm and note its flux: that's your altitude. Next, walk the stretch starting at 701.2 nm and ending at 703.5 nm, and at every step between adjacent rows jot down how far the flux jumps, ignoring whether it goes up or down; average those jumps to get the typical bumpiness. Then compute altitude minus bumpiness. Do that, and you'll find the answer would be 3.61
